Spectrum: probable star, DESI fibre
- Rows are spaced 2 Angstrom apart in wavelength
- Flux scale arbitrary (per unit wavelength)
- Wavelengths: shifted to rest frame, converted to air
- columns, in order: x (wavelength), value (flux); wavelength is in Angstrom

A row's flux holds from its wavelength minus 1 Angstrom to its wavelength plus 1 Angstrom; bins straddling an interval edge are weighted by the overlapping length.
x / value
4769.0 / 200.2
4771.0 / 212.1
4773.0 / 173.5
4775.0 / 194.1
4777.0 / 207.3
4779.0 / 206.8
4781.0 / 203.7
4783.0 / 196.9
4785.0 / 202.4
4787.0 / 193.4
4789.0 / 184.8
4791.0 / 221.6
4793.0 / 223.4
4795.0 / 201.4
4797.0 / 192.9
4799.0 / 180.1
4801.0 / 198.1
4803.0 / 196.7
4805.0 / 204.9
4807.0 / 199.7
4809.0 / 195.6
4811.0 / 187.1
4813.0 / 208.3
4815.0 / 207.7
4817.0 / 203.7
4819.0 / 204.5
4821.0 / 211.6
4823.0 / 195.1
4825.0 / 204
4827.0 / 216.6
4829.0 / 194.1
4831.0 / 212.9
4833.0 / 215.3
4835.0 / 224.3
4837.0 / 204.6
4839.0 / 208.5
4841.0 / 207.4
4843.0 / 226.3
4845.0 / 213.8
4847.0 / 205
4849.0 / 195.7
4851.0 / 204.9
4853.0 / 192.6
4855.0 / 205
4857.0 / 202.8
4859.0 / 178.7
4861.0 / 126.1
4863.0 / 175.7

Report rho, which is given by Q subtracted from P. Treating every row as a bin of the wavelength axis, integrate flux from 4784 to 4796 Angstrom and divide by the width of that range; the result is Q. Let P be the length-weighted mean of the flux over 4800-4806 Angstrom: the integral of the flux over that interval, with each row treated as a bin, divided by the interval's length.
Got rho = -5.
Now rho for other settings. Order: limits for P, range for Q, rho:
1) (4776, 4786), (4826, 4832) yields -4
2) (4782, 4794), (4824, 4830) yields -1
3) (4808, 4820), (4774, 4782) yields -2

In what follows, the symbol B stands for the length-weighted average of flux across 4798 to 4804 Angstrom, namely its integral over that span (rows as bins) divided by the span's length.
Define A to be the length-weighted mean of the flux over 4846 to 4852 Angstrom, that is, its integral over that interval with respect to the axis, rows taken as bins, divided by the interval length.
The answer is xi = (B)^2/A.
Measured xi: 182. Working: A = 202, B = 192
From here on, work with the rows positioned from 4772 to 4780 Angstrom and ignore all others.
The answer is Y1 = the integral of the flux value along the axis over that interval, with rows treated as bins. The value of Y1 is 1563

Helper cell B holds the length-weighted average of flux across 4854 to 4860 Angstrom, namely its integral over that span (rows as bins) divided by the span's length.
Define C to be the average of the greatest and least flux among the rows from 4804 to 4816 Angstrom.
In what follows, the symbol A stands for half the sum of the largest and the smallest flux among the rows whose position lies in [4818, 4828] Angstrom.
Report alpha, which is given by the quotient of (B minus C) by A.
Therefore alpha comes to -0.011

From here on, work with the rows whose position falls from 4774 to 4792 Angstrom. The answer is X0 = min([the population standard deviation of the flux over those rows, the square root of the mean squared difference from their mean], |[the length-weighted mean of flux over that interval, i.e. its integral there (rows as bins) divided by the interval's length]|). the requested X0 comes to 10.0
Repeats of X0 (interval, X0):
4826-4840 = 9.0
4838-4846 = 7.5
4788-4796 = 15.8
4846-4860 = 9.1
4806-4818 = 7.4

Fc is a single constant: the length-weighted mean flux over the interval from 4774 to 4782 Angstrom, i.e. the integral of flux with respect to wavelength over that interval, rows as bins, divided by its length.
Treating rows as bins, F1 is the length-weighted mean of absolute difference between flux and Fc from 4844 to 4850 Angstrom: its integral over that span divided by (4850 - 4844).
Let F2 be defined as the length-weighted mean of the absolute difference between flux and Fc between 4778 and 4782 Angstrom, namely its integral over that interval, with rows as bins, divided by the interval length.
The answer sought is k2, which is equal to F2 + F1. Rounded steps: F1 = 7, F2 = 2.3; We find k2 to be 9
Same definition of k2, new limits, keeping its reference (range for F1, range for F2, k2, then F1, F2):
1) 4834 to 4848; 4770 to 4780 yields 21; 10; 11.1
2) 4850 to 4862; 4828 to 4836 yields 32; 19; 13.1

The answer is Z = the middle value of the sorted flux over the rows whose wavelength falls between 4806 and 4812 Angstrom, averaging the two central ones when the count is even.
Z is 196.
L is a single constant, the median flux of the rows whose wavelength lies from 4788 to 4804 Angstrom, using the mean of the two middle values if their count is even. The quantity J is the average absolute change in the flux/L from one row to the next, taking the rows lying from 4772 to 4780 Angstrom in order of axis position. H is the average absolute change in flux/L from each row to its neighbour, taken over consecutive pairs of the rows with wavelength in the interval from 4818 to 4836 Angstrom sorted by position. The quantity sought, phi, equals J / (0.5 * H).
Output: 1.9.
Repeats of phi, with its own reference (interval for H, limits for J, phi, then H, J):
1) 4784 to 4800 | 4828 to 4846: 1.5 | 0.072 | 0.055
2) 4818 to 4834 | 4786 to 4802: 2.4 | 0.064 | 0.079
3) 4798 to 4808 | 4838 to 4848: 2.5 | 0.042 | 0.052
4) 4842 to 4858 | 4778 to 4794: 2.1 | 0.048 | 0.052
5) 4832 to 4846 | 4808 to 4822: 1.3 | 0.055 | 0.036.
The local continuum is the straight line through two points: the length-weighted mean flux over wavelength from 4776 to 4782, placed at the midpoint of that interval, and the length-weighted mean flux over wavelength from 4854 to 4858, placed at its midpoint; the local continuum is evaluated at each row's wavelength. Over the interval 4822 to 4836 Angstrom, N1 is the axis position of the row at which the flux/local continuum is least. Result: 4829.0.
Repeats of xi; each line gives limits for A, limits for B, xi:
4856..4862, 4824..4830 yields 248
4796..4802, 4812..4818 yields 224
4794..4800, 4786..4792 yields 209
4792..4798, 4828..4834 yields 209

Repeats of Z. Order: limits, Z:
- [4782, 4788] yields 197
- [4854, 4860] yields 203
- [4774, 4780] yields 207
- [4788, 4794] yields 222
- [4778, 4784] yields 204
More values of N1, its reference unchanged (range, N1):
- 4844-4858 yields 4853.0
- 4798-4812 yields 4799.0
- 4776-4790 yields 4789.0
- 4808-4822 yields 4811.0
